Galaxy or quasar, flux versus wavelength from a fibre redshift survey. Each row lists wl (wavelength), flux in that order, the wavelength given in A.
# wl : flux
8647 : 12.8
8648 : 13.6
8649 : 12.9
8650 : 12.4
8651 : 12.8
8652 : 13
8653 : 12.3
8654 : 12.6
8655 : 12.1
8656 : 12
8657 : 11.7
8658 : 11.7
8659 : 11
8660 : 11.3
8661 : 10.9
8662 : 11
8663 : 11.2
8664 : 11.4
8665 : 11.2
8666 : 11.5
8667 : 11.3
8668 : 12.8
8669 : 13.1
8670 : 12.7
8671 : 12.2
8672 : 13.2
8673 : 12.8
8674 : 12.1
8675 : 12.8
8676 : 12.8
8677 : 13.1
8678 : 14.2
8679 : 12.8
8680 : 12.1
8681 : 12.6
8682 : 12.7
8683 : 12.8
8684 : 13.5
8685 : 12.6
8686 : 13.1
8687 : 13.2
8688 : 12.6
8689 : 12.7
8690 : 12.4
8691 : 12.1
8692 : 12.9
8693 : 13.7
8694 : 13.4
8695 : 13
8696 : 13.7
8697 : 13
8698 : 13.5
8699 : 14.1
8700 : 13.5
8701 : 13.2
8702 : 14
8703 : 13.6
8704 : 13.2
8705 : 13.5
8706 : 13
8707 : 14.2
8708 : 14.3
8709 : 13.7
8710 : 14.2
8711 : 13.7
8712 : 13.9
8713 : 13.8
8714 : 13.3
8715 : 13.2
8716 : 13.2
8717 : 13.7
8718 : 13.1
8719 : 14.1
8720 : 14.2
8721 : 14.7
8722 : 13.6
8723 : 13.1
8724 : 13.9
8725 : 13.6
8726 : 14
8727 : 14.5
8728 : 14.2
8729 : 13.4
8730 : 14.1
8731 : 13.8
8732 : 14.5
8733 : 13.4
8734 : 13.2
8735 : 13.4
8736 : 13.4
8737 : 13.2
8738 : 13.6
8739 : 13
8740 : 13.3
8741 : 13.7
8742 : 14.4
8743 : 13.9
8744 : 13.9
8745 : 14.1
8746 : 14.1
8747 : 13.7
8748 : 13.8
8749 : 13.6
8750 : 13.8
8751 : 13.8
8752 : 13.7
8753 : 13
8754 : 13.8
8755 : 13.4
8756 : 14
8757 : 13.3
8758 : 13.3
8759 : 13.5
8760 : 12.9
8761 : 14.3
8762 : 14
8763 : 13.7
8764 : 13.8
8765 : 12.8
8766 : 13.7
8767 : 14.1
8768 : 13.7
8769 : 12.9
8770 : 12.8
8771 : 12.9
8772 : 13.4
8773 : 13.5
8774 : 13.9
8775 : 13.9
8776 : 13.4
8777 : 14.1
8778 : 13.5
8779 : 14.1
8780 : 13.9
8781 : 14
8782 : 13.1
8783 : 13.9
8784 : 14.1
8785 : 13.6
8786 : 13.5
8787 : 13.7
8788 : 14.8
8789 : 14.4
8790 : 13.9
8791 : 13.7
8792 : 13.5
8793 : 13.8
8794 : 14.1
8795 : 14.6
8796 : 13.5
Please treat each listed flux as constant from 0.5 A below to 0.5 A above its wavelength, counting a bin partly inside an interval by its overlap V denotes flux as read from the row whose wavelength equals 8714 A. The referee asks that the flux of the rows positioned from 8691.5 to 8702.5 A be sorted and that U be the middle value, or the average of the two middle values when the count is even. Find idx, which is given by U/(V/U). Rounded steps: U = 13.5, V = 13.3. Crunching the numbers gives 13.7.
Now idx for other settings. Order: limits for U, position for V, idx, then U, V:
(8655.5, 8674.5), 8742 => 9.5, 11.7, 14.4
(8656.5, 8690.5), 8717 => 11.6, 12.6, 13.7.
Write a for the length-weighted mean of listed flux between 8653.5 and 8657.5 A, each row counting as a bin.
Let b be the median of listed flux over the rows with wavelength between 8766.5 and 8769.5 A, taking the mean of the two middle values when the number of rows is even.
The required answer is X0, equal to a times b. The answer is 166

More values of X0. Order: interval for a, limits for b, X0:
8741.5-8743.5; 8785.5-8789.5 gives 199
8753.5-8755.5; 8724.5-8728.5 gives 192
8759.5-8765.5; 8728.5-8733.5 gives 187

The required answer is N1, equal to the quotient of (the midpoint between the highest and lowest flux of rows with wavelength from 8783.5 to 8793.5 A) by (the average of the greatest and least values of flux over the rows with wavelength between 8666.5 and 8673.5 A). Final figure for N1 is 1.16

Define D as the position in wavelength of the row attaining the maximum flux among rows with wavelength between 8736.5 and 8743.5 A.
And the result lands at 8742 A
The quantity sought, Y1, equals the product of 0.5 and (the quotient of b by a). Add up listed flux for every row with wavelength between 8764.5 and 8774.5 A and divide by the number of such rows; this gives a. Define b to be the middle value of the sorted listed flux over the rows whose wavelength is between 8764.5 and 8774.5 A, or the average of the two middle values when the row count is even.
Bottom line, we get 0.503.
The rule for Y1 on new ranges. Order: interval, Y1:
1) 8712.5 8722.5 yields 0.499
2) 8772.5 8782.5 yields 0.506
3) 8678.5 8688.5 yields 0.498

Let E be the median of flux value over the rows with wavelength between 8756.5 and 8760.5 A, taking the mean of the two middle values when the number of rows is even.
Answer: 13.3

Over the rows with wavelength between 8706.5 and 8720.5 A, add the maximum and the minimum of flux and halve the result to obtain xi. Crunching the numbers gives 13.7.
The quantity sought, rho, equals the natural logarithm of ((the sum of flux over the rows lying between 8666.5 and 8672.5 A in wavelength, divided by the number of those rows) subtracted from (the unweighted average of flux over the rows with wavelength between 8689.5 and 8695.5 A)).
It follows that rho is -1.0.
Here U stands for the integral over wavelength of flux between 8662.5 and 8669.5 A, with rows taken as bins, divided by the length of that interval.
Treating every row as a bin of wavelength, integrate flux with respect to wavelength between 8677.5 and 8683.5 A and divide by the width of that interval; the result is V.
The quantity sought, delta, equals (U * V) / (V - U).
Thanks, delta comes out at 140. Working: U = 11.8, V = 12.9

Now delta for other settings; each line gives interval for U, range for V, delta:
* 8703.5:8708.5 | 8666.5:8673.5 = -163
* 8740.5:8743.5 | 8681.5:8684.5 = -182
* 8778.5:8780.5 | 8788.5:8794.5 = -1946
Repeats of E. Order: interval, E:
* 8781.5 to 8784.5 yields 13.9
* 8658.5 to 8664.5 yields 11.1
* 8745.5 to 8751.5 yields 13.8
